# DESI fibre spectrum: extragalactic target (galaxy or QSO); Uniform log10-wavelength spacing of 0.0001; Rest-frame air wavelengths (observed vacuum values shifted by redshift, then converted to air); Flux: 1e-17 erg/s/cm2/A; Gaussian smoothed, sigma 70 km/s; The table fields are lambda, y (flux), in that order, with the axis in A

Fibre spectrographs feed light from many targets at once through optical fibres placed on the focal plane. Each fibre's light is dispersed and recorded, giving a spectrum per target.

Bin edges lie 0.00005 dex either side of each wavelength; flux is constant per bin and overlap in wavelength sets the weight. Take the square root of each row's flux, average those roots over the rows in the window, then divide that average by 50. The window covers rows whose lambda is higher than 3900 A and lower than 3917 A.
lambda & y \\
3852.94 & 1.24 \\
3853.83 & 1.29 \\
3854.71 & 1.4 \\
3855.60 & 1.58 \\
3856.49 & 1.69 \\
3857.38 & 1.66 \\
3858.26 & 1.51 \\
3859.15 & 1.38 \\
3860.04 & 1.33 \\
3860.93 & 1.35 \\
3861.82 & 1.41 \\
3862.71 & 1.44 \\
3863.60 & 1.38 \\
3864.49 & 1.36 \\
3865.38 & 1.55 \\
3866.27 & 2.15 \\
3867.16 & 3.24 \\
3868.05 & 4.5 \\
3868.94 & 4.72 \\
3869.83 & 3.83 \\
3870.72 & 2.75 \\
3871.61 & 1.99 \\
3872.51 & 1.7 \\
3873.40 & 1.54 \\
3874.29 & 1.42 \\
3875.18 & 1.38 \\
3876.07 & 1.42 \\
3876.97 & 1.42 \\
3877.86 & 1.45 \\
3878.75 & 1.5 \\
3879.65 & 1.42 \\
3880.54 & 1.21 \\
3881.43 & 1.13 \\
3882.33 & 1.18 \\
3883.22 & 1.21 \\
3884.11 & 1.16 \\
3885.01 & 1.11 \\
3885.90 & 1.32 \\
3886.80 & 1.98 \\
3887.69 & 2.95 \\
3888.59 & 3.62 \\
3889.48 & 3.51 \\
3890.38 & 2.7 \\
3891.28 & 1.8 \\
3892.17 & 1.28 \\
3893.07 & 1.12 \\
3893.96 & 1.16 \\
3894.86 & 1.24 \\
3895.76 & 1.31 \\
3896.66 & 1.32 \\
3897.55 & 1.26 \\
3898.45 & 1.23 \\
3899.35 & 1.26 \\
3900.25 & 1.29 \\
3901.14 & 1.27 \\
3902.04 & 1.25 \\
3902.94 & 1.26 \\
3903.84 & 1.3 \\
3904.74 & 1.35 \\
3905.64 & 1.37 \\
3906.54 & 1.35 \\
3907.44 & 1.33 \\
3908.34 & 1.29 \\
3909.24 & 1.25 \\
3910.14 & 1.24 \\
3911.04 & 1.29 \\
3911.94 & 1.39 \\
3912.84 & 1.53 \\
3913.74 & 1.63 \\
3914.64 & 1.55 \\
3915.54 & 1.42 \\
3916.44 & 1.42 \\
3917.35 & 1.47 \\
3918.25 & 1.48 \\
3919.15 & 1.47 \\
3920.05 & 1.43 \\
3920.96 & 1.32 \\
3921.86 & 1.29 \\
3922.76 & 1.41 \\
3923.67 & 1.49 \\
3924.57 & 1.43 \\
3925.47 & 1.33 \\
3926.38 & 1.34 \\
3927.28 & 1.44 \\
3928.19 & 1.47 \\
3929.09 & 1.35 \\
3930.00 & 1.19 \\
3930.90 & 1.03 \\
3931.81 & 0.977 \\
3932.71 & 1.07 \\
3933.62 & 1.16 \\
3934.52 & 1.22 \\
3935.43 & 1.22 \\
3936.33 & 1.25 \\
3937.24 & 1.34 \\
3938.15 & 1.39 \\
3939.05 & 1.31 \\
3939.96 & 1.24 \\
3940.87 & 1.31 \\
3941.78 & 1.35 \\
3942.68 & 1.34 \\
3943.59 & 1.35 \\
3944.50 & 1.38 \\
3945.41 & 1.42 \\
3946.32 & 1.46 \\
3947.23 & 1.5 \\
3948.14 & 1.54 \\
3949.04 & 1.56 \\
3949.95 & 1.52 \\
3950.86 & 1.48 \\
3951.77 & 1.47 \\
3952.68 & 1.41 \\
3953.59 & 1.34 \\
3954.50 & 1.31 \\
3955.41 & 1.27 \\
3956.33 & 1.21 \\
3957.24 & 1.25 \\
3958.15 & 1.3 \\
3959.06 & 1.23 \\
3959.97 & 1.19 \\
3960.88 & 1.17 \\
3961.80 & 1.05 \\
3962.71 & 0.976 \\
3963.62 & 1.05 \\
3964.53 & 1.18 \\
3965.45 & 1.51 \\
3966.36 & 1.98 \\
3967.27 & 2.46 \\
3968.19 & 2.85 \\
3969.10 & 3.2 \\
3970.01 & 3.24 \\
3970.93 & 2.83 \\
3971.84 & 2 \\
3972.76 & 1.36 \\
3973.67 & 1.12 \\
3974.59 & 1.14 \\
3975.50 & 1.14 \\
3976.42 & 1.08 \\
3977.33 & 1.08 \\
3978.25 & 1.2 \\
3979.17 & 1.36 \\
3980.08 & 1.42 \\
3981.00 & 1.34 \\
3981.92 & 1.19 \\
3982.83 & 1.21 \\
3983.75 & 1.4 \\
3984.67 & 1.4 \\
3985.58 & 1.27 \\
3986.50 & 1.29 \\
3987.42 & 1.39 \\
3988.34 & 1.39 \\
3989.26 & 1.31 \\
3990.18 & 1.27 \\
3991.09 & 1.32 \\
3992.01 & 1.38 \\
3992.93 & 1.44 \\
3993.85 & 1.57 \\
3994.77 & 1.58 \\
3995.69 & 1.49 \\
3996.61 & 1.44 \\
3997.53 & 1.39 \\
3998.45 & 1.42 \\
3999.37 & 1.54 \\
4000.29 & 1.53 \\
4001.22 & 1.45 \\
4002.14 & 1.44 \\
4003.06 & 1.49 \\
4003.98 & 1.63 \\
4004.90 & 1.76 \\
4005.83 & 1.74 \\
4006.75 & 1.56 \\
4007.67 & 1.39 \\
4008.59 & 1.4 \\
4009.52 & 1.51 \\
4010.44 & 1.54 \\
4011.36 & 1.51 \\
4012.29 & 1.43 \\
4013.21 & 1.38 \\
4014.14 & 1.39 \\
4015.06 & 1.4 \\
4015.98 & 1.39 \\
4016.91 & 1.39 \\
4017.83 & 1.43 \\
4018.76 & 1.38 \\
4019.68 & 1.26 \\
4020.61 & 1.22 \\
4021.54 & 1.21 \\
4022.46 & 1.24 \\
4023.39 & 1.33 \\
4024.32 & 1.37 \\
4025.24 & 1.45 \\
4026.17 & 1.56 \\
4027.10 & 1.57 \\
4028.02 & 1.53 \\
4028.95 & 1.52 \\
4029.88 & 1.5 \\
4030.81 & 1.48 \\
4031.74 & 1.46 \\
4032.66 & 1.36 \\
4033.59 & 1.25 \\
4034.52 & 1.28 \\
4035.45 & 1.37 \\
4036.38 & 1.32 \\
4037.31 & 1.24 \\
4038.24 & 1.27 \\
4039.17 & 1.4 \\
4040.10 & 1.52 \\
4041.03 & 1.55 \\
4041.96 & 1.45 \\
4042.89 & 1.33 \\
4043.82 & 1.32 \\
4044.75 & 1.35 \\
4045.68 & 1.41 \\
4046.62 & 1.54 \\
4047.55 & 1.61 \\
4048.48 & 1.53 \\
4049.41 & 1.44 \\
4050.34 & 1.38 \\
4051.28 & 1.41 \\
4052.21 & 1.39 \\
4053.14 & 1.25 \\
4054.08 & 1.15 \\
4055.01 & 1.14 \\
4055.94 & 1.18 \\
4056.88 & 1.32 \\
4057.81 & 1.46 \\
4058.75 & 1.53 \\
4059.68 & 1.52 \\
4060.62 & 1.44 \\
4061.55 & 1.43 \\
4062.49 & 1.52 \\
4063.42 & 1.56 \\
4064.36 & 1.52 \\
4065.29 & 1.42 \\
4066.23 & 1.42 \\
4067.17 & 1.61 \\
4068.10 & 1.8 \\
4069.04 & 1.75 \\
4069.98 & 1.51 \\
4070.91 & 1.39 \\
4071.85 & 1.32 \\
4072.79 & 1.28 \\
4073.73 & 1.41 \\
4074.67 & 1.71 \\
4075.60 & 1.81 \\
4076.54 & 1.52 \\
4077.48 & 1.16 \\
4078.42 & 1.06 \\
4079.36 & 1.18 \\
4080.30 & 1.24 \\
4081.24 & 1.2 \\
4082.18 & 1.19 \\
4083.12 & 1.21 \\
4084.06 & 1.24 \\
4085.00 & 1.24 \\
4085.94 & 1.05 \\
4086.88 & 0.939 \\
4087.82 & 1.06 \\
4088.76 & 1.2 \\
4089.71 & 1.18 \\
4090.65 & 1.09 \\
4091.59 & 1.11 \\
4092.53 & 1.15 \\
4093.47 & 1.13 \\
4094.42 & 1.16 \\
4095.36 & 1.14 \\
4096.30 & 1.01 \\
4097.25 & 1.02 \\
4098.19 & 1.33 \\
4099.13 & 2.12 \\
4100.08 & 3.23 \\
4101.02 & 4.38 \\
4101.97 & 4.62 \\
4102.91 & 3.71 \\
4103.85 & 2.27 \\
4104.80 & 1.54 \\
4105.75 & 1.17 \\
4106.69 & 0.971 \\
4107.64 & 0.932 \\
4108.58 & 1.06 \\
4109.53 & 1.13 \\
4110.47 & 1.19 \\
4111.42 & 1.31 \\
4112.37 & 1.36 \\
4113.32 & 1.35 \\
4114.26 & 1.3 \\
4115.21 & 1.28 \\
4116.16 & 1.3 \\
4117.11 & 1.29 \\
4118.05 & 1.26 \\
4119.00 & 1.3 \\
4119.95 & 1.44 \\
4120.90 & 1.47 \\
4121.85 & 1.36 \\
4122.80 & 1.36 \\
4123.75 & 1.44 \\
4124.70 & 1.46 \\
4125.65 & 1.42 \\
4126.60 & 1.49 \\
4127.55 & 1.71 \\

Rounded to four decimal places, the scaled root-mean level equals 0.0233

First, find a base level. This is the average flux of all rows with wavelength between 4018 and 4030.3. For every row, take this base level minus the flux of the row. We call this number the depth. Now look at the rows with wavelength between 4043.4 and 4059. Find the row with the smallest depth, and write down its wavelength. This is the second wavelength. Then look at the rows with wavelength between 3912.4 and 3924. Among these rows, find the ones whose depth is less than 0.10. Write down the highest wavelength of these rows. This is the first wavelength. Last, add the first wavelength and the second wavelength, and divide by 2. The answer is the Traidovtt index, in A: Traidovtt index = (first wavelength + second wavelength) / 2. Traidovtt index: 3985.6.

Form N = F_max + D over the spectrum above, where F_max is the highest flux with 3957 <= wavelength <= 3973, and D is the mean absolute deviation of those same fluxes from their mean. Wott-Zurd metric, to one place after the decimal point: 3.9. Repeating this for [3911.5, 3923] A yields 1.7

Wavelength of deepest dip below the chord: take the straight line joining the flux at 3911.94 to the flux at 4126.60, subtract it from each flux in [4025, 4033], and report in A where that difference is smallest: 4032.66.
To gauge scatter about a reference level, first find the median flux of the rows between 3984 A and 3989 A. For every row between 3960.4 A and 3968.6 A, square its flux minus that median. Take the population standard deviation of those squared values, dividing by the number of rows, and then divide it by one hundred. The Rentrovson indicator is 0.0068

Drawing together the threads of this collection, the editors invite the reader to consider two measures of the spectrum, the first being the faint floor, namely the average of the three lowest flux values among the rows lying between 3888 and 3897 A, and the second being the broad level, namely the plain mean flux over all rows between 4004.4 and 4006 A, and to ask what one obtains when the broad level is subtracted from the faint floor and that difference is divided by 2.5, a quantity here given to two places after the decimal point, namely -0.23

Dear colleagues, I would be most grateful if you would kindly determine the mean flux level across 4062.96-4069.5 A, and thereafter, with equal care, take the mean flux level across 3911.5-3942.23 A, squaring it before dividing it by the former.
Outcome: 1.14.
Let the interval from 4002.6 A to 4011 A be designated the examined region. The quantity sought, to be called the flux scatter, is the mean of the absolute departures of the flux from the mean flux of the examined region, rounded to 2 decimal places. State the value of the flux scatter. 0.10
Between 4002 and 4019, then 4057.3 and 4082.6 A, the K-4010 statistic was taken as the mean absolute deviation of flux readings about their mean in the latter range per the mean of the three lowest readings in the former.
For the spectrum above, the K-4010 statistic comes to 0.11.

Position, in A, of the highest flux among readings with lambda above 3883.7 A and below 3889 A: 3888.59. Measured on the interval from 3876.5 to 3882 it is 3878.75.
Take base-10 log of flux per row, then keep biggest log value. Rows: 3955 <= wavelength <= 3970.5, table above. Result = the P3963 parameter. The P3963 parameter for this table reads 0.51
